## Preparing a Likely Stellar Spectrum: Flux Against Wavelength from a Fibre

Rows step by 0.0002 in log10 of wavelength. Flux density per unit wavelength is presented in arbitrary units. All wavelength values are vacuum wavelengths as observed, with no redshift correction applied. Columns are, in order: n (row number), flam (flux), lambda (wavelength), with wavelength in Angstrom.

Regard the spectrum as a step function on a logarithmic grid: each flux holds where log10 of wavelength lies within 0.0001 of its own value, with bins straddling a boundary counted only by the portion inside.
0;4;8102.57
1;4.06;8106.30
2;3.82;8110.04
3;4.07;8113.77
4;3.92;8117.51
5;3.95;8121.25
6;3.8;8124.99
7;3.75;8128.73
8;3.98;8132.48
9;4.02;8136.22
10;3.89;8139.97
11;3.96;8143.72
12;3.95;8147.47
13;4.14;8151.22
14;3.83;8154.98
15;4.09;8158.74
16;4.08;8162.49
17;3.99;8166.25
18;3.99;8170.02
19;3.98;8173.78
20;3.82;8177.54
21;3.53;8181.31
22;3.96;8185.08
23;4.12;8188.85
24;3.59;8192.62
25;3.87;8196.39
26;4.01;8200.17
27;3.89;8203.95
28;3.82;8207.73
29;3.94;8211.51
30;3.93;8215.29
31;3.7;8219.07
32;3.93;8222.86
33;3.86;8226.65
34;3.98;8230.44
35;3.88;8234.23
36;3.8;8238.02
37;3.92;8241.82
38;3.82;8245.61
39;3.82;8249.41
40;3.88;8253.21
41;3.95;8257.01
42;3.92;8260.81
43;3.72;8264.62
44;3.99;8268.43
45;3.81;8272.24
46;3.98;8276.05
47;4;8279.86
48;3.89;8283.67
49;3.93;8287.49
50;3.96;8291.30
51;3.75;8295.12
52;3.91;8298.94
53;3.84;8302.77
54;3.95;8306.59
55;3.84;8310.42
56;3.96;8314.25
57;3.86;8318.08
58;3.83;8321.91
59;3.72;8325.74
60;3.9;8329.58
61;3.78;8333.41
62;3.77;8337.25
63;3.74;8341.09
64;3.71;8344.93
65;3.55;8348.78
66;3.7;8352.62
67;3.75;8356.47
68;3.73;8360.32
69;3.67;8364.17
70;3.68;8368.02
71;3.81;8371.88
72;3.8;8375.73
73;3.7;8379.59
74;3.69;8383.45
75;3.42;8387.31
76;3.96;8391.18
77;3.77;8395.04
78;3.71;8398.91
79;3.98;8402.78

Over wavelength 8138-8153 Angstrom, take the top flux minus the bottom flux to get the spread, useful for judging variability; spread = 0.25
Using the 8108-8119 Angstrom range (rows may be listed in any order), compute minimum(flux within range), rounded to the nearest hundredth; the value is 3.82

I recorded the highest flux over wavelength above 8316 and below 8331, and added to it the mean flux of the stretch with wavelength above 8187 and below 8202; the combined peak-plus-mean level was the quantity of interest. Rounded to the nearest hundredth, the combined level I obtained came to 7.80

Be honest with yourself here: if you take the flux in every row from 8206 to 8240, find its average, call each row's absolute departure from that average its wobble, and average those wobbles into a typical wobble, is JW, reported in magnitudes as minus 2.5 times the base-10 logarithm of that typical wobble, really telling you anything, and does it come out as 2.92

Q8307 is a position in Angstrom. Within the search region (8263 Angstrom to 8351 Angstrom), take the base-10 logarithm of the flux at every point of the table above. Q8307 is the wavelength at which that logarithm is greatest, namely 8279.86 Angstrom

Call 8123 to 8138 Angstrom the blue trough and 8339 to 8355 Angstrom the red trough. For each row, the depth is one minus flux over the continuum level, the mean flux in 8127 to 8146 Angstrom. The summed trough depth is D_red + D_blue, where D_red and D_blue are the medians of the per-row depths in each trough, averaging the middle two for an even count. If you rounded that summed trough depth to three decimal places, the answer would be 0.063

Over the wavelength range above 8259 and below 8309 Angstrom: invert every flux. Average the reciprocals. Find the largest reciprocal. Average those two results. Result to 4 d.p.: 0.2628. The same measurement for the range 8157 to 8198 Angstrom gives 0.2698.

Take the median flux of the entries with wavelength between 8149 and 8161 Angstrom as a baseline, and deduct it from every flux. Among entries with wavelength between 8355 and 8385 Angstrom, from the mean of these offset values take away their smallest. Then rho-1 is 0.059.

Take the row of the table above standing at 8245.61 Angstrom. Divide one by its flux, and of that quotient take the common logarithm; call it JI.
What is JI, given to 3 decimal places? -0.582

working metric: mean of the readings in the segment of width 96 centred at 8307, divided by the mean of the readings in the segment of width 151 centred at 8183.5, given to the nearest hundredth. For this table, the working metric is 0.98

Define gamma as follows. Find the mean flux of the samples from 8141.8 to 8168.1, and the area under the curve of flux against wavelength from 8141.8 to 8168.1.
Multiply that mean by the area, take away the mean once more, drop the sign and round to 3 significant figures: 418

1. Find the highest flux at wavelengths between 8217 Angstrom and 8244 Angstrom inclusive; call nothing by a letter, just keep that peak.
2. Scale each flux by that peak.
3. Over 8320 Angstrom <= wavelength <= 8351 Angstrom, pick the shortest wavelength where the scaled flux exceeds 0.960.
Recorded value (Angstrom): 8321.91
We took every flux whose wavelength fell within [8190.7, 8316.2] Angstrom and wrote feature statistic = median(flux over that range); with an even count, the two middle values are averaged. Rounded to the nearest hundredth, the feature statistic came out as 3.89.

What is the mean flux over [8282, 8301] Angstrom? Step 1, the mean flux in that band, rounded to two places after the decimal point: 3.89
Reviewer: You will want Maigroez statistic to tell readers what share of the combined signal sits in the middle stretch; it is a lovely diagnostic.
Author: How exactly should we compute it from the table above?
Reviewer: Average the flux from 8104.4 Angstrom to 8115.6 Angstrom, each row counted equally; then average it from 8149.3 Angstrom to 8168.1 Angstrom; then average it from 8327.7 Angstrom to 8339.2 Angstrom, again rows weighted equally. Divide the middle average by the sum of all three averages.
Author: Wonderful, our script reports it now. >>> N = 0.340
